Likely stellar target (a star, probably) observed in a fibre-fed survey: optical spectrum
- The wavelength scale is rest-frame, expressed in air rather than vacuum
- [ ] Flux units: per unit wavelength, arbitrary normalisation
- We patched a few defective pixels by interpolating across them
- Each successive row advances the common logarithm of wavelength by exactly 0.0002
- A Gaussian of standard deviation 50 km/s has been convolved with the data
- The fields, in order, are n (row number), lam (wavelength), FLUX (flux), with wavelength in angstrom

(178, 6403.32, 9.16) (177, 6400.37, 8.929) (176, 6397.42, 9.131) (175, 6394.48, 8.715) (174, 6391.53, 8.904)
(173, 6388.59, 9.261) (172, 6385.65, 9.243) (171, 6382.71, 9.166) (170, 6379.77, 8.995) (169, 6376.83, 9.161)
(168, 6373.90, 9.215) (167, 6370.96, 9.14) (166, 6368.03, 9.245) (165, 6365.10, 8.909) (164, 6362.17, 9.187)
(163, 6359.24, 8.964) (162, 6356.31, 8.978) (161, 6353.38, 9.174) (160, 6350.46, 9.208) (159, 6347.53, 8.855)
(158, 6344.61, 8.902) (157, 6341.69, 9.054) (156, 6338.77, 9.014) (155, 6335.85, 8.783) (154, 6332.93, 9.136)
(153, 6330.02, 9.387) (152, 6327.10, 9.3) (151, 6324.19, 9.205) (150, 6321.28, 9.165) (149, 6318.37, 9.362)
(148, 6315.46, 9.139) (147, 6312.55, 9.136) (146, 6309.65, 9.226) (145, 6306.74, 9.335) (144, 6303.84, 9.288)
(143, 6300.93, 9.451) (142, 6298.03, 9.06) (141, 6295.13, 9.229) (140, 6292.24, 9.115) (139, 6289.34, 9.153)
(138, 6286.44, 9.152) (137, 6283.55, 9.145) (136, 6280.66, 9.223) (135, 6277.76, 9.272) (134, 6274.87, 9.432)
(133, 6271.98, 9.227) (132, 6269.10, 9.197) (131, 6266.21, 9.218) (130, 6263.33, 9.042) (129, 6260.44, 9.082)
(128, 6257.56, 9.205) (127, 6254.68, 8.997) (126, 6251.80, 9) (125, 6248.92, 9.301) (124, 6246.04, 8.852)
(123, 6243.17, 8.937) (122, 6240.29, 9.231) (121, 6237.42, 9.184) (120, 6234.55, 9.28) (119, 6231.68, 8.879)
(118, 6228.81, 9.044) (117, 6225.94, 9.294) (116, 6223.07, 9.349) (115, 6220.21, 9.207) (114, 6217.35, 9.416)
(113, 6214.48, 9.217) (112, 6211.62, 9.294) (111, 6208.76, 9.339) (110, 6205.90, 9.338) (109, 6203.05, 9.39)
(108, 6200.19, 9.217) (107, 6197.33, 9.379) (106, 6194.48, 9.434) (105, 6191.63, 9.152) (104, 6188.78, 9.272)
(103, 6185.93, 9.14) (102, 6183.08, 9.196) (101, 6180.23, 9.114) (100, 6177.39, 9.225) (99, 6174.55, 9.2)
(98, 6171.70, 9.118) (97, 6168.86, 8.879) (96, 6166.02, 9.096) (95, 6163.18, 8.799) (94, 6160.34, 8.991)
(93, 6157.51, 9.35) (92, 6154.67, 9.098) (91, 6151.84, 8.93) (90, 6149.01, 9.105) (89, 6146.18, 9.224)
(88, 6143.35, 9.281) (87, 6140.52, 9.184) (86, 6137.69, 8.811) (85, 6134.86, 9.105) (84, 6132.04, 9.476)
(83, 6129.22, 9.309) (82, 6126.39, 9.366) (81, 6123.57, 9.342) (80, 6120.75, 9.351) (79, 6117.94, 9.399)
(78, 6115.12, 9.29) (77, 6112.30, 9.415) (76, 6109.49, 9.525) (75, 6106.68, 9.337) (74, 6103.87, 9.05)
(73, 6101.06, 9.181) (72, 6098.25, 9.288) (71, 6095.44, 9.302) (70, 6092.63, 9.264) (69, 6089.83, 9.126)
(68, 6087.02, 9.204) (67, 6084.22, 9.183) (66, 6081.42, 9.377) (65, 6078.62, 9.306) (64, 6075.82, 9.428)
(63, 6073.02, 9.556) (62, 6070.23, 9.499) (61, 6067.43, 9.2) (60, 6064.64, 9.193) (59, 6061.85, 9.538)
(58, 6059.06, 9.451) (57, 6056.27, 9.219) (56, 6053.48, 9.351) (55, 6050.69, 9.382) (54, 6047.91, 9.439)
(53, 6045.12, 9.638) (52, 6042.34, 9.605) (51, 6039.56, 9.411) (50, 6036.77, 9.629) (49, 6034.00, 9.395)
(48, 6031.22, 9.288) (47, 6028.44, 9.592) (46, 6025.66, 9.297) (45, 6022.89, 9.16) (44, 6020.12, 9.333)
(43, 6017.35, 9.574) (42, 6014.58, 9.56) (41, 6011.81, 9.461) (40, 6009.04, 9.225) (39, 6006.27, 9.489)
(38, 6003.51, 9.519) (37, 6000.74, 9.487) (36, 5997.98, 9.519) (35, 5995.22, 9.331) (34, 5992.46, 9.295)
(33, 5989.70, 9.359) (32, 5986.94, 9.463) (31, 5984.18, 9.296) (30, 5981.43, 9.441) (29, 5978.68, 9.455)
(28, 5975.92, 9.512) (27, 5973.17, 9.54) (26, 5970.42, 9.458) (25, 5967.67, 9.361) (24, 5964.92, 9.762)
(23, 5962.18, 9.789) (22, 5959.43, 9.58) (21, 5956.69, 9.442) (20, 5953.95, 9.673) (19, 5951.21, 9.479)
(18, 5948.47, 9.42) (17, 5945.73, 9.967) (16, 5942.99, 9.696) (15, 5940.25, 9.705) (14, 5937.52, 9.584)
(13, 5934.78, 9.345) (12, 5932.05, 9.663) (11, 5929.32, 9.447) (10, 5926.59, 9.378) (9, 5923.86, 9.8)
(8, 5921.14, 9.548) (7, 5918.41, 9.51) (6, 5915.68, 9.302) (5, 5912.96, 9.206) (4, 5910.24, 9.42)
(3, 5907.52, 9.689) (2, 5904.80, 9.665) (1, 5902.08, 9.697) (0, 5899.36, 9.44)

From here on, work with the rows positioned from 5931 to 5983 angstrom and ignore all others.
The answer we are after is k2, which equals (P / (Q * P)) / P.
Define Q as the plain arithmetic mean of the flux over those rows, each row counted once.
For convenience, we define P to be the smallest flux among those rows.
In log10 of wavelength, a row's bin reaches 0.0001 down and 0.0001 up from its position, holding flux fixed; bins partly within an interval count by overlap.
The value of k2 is 0.0112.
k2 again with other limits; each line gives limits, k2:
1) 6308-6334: 0.0119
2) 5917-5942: 0.0112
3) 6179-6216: 0.0118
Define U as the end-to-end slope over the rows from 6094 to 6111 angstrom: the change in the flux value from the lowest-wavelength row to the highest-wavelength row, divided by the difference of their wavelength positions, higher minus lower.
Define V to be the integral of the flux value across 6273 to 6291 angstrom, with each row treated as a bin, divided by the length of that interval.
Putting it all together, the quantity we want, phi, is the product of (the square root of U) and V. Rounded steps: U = 0.016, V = 9.2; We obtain 1.2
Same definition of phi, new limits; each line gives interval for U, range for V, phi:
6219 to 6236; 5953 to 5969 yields 0.7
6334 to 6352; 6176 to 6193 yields 1.6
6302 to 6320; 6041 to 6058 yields 0.7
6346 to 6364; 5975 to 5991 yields 1.4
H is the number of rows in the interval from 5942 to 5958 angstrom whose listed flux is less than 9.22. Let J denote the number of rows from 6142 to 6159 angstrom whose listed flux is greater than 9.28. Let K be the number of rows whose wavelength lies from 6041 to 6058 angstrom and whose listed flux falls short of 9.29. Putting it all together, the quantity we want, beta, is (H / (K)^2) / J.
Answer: 0.00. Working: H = 0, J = 2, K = 1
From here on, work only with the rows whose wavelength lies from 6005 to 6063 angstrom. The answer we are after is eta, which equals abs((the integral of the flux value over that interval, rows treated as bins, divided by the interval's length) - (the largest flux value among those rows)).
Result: 0.21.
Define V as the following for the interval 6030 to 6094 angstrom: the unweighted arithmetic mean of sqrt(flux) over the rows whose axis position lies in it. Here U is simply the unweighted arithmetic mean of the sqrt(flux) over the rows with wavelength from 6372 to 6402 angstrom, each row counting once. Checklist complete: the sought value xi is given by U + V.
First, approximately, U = 3.01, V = 3.06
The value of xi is 6.07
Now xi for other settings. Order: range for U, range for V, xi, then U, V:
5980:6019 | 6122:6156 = 6.10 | 3.07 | 3.03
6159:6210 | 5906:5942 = 6.11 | 3.03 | 3.08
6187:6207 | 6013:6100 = 6.11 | 3.05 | 3.06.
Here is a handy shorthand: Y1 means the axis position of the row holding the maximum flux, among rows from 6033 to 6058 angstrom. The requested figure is 6045.12 angstrom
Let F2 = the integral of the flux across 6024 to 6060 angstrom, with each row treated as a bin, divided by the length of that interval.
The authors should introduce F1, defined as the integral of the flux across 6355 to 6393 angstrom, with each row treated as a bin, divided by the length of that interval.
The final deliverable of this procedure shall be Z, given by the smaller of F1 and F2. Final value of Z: 9.11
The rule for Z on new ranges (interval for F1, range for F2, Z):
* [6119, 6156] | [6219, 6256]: 9.12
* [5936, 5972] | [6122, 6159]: 9.20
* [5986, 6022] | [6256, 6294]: 9.19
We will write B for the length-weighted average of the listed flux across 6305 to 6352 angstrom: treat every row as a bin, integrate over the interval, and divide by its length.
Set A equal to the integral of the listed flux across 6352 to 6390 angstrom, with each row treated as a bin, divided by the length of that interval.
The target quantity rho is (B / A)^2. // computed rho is 1.00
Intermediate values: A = 9.13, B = 9.14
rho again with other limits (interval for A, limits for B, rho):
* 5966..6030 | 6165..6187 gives 0.94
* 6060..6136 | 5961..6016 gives 1.03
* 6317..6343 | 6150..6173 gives 0.97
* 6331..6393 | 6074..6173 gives 1.03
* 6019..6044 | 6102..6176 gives 0.95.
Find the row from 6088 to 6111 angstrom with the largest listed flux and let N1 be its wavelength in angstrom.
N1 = 6109.49 angstrom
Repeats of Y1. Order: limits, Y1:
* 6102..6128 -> 6109.49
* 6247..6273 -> 6248.92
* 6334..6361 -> 6350.46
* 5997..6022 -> 6017.35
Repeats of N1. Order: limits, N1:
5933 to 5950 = 5945.73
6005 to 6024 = 6017.35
